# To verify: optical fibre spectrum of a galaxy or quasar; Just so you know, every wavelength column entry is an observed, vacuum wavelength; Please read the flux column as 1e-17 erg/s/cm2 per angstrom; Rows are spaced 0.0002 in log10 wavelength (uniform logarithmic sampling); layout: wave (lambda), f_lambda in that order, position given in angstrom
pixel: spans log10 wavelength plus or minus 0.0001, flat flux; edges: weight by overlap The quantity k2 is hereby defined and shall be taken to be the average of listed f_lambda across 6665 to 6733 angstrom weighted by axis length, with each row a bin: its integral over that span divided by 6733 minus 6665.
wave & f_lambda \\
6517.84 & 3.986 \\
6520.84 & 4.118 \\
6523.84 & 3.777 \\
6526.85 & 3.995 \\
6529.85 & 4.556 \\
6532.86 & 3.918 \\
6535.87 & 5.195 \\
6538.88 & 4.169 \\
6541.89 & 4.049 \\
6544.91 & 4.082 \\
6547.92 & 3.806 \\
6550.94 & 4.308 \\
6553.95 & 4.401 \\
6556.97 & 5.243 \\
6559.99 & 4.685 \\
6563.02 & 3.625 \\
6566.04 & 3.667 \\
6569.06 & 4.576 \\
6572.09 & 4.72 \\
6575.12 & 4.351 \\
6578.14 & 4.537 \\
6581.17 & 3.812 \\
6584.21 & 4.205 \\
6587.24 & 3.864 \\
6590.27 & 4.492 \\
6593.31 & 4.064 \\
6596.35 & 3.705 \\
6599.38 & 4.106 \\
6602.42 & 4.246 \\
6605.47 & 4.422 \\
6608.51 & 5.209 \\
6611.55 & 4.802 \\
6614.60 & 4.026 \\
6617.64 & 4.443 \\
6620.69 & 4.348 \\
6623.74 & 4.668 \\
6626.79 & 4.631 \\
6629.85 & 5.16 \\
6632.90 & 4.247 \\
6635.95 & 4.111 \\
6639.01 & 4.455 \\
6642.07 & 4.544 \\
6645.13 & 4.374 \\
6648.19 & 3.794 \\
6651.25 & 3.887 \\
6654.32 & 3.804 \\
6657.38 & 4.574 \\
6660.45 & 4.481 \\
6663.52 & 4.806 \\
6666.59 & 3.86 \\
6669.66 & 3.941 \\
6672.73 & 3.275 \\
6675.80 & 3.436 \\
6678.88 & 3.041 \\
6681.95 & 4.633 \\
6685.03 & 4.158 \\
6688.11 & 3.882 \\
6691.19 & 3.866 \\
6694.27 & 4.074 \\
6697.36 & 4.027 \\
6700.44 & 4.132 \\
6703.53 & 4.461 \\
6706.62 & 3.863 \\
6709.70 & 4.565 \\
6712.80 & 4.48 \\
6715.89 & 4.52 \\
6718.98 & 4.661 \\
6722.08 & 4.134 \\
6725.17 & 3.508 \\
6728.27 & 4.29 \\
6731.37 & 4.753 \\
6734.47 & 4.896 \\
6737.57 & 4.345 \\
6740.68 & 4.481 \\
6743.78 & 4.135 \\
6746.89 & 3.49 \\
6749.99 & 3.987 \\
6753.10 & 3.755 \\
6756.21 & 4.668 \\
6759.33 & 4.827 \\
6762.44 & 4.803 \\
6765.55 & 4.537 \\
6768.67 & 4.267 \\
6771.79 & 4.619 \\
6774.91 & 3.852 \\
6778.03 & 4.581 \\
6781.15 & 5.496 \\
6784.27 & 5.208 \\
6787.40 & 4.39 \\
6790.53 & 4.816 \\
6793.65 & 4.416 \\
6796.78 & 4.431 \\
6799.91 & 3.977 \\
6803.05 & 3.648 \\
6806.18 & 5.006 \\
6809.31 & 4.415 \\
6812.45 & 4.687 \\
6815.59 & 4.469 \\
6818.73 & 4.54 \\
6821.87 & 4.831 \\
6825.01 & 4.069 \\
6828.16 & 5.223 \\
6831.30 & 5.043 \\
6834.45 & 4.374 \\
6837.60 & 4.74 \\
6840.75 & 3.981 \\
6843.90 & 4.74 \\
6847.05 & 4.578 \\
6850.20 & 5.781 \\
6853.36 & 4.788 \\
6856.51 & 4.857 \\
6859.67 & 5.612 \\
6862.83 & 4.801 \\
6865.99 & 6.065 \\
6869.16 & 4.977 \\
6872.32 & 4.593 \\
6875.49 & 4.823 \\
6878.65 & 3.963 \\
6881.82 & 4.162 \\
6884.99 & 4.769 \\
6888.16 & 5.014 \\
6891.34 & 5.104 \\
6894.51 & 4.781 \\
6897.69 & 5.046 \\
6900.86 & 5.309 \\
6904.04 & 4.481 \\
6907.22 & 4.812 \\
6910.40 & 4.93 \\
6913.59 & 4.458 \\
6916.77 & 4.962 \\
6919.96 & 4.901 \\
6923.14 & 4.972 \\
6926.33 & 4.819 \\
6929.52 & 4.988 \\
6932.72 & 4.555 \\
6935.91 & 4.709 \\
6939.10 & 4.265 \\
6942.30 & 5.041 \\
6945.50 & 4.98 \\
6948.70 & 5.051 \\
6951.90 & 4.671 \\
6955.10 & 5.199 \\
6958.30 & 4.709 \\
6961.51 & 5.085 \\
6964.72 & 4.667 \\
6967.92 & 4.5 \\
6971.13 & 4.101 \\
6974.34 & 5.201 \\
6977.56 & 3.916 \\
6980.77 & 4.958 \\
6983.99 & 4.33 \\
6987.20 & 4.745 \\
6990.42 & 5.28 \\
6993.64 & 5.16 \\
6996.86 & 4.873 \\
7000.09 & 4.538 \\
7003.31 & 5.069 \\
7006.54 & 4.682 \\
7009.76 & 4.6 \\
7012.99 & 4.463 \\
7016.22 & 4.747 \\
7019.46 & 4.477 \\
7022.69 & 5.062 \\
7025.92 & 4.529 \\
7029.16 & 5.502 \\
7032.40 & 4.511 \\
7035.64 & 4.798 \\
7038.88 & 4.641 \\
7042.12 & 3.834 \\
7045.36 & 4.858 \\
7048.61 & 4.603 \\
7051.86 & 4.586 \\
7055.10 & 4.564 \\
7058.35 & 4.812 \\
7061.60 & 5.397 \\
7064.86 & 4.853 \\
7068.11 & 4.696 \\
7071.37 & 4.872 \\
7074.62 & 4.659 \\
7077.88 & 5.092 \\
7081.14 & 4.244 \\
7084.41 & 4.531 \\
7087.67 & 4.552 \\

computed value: 4.07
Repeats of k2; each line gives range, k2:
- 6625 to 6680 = 4.14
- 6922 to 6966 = 4.84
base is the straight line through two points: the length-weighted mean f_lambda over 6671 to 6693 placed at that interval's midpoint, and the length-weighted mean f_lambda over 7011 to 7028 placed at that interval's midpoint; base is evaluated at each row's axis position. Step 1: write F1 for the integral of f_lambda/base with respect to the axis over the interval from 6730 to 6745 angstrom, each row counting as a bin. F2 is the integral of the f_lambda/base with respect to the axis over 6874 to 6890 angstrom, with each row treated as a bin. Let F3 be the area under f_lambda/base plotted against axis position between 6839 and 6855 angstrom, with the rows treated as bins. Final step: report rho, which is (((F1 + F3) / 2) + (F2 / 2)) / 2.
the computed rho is 13.1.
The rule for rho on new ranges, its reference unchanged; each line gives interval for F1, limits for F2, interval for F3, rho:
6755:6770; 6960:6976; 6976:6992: 12.6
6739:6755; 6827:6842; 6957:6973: 12.3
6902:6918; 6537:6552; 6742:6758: 12.9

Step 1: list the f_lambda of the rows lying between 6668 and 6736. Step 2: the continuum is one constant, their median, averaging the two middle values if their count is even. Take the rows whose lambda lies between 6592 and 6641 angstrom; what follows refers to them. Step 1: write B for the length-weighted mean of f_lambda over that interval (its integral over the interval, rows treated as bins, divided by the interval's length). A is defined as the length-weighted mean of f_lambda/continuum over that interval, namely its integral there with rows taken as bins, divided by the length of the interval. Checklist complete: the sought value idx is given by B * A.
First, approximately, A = 1.07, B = 4.42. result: 4.72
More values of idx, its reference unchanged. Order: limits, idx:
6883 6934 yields 5.73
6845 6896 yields 5.85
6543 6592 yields 4.41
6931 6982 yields 5.40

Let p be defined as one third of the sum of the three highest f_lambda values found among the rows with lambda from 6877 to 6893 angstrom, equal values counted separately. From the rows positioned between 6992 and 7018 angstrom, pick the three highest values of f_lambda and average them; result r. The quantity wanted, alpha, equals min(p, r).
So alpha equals 5.0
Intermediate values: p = 5.0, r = 5.03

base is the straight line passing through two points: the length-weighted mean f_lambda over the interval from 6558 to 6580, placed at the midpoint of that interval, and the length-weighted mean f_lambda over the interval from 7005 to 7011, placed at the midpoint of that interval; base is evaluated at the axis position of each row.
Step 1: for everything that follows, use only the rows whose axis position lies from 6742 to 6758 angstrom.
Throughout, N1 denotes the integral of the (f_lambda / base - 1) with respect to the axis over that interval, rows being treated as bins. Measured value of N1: -1.55 angstrom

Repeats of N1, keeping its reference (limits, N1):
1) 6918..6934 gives 0.93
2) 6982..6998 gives 0.84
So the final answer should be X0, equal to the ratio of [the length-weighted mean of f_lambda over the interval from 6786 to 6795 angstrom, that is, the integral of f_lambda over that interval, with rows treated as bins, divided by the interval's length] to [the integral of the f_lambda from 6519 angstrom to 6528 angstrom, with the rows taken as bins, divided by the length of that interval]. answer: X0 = 1.15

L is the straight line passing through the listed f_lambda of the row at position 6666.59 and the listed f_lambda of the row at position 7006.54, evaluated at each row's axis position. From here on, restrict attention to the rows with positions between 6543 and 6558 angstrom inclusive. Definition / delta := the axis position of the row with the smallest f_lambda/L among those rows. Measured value 6547.92 angstrom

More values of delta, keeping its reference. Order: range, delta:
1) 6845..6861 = 6847.05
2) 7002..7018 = 7012.99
